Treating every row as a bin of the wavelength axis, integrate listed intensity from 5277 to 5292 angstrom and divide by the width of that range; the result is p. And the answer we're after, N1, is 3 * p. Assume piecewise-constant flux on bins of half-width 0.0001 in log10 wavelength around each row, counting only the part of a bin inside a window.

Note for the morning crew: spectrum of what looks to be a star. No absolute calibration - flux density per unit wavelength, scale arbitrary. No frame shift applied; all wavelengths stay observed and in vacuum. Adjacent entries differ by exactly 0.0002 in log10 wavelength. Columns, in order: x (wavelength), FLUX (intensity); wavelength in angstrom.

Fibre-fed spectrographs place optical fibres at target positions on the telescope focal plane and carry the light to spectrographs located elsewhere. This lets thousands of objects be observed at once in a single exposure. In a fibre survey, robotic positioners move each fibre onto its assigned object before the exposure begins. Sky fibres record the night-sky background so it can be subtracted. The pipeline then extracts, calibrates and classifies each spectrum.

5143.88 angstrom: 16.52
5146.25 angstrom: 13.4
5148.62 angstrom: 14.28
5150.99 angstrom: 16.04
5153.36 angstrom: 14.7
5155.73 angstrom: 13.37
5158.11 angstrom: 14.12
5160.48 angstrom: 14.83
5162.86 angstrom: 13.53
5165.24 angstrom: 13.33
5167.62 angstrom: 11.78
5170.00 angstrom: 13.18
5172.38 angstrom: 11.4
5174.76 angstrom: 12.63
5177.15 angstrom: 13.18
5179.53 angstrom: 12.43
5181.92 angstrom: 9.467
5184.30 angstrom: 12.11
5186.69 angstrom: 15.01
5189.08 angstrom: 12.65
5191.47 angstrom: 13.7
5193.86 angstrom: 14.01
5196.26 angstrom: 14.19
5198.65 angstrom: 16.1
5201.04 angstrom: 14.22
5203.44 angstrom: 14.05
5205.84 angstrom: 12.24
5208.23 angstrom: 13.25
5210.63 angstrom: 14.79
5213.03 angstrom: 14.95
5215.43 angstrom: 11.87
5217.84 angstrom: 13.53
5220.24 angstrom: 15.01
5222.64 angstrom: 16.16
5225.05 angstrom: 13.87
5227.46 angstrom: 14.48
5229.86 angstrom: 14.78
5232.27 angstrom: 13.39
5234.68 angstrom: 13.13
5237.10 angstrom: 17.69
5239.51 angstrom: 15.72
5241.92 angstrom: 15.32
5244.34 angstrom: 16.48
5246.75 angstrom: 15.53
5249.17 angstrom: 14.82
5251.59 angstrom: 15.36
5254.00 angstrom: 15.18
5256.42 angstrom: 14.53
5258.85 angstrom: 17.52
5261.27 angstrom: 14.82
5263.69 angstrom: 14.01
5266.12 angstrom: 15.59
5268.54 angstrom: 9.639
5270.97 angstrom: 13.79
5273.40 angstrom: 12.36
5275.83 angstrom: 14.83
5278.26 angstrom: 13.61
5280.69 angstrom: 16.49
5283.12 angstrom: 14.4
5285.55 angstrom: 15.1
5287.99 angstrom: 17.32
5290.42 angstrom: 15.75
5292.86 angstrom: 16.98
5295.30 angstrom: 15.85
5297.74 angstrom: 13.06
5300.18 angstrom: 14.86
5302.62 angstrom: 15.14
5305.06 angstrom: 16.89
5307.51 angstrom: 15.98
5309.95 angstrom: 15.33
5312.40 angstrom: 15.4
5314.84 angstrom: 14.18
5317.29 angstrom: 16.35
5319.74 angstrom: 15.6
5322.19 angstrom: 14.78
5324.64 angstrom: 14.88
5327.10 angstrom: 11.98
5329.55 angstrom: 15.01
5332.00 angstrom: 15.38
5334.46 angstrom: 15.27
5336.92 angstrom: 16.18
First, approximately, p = 15.5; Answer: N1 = 46.5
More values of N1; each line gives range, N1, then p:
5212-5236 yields 42.4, 14.1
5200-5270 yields 43.6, 14.5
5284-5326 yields 46.4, 15.5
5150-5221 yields 40.5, 13.5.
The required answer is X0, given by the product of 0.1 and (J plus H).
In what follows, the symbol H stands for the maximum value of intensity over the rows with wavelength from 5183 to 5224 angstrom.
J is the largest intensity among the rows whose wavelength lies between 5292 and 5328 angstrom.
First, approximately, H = 16.16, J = 16.98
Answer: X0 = 3.31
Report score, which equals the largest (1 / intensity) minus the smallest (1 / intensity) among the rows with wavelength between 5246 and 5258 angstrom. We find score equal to 0.004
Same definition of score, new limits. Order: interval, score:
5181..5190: 0.039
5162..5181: 0.014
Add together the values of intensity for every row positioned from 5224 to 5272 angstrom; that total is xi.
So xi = 296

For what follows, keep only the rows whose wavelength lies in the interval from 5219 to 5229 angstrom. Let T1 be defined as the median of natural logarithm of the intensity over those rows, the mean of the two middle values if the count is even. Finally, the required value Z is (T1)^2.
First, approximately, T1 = 2.69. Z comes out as 7.24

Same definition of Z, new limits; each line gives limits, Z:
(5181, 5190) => 6.33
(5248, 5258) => 7.33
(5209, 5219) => 7.02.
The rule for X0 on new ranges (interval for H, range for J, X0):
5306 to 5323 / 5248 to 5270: 3.39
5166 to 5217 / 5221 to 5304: 3.38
